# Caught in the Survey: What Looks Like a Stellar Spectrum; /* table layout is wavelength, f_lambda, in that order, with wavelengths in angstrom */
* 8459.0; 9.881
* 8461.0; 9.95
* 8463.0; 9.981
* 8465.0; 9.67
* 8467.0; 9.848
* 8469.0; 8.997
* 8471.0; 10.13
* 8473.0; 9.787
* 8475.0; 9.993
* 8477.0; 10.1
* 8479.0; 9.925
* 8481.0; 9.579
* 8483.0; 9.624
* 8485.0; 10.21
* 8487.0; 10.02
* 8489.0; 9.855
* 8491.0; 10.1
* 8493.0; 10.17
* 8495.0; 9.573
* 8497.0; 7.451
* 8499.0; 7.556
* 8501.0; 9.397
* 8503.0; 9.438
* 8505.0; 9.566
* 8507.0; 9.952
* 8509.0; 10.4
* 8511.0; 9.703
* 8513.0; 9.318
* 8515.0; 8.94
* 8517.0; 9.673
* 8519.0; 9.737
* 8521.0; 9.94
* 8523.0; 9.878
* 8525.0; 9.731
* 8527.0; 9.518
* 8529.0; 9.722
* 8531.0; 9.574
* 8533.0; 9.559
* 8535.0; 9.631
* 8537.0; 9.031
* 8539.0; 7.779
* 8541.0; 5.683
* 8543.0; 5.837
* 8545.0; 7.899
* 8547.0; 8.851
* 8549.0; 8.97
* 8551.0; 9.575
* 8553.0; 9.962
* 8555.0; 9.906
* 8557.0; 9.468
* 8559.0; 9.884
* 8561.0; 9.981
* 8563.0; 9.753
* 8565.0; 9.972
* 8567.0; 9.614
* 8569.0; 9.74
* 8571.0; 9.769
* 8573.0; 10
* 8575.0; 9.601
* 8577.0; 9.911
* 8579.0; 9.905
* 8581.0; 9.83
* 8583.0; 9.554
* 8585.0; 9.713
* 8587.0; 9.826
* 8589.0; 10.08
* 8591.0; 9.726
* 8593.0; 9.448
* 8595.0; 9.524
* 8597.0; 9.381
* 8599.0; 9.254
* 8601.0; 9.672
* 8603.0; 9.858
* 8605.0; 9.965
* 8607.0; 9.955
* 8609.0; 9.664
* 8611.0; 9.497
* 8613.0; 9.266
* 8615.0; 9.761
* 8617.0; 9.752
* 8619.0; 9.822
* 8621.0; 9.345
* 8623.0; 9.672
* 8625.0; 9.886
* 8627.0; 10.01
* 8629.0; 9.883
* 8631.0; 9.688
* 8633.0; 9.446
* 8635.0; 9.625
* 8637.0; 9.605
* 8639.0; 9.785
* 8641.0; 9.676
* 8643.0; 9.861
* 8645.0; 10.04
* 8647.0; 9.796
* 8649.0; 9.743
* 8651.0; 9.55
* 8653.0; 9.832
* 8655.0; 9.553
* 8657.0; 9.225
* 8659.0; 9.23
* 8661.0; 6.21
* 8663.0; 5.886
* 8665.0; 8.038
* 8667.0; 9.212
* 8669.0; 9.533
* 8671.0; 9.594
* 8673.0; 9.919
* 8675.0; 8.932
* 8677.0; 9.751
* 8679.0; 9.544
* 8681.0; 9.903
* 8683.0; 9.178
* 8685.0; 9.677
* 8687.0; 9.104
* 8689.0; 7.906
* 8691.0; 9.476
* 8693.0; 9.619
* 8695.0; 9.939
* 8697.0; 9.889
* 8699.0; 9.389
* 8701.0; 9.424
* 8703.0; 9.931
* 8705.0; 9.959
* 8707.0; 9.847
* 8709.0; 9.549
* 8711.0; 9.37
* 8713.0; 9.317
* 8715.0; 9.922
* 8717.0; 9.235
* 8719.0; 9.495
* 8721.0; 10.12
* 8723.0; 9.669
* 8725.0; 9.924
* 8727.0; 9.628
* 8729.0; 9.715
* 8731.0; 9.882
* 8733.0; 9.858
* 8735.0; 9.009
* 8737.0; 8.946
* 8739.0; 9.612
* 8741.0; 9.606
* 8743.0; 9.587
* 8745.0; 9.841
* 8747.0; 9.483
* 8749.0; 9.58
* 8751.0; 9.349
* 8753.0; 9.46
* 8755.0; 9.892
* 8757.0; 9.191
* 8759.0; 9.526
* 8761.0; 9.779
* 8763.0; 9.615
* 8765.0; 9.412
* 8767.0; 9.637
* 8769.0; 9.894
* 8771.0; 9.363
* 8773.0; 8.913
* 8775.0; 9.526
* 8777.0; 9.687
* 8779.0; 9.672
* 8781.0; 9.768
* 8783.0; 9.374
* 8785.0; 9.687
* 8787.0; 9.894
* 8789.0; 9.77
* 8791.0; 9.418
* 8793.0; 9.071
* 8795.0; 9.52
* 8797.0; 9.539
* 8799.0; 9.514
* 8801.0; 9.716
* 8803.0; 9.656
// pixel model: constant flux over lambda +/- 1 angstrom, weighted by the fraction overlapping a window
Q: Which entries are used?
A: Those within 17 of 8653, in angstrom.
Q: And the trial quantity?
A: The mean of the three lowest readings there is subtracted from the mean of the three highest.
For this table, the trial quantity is 3.2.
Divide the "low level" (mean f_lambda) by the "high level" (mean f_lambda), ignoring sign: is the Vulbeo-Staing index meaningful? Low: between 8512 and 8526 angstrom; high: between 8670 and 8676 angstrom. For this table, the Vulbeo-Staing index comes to 1.01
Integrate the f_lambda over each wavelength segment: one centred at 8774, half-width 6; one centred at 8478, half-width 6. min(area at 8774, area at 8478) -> 114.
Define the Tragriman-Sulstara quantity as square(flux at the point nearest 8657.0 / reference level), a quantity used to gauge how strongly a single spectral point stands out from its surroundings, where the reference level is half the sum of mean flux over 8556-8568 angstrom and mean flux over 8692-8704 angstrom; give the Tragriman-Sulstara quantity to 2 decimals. 0.90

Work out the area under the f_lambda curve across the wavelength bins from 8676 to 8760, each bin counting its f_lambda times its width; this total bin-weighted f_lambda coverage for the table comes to 803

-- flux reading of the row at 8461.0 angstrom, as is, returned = 9.95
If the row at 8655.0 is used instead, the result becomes 9.553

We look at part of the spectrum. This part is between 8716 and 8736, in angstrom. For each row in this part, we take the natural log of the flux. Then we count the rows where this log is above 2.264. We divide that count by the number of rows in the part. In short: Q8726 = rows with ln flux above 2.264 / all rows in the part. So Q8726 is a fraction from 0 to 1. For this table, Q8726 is 0.7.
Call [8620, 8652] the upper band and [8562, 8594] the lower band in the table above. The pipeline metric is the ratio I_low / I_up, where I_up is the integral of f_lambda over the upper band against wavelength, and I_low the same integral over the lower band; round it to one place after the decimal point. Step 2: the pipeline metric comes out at 1.0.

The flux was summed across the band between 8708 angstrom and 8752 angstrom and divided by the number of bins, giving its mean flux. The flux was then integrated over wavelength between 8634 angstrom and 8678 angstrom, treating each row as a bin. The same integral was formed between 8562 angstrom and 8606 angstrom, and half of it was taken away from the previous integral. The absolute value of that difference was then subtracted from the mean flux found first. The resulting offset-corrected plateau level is -182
